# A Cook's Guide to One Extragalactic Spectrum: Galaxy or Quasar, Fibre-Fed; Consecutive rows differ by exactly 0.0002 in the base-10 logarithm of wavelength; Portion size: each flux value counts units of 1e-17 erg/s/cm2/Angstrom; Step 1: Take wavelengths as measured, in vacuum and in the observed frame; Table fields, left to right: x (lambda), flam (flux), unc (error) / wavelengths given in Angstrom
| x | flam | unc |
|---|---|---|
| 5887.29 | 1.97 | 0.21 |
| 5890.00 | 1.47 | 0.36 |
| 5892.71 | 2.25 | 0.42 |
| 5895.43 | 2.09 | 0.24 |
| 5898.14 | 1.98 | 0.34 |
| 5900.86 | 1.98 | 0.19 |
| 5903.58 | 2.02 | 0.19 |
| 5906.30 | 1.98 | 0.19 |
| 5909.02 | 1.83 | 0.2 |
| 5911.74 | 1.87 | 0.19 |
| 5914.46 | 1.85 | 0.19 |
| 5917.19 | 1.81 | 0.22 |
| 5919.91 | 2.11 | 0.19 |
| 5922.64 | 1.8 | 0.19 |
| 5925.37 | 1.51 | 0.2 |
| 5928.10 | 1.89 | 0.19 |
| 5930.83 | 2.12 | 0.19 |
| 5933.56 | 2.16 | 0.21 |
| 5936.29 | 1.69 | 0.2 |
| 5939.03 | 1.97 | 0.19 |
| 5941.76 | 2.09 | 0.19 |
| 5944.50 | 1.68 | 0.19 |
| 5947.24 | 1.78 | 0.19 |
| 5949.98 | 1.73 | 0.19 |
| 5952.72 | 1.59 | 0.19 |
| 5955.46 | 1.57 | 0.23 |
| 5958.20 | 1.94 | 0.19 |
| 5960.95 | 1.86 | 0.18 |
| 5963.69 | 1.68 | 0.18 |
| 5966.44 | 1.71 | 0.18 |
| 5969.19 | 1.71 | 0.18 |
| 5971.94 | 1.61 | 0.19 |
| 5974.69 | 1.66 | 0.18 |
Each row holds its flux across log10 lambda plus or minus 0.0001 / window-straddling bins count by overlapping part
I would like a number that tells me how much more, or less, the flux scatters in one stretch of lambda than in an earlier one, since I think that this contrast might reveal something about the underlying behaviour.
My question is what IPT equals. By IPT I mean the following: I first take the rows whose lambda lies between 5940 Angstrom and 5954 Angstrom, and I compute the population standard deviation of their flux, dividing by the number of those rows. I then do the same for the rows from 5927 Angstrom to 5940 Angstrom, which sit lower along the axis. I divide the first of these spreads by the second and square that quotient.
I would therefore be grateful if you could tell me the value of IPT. 1.0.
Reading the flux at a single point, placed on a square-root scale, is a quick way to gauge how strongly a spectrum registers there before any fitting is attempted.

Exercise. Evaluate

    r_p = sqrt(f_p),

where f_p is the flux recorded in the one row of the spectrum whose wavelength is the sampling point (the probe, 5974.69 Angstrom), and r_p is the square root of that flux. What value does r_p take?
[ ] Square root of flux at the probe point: 1.29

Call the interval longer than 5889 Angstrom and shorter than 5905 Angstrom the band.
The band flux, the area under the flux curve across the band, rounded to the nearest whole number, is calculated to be 32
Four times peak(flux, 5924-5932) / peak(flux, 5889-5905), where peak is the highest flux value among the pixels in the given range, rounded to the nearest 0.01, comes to 3.77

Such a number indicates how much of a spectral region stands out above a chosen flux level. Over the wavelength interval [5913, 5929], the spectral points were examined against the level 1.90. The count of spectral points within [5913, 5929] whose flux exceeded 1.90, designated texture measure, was 1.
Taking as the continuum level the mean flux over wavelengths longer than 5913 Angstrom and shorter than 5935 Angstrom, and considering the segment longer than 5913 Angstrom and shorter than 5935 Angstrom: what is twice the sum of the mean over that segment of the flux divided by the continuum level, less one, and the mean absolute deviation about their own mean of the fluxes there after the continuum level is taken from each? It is 0.34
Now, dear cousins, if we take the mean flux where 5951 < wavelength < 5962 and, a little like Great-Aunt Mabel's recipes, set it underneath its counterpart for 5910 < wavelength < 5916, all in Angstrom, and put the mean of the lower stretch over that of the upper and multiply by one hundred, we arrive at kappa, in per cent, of 107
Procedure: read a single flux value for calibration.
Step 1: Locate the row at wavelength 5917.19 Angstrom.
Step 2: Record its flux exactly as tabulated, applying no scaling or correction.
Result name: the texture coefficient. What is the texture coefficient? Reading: 1.81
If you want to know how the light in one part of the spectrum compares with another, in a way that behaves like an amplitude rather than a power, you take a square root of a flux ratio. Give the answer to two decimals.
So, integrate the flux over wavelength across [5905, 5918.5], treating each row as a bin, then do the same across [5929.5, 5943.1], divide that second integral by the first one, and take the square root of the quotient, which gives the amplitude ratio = 1.04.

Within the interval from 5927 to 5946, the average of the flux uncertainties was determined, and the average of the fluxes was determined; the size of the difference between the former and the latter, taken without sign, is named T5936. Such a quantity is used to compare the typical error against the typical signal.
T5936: 1.75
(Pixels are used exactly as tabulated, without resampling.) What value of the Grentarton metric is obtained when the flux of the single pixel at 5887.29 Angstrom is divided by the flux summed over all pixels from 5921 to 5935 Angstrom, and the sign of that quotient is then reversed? -0.208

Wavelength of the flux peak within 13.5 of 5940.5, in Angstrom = 5933.56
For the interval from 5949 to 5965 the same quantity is 5958.20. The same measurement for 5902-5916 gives 5903.58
